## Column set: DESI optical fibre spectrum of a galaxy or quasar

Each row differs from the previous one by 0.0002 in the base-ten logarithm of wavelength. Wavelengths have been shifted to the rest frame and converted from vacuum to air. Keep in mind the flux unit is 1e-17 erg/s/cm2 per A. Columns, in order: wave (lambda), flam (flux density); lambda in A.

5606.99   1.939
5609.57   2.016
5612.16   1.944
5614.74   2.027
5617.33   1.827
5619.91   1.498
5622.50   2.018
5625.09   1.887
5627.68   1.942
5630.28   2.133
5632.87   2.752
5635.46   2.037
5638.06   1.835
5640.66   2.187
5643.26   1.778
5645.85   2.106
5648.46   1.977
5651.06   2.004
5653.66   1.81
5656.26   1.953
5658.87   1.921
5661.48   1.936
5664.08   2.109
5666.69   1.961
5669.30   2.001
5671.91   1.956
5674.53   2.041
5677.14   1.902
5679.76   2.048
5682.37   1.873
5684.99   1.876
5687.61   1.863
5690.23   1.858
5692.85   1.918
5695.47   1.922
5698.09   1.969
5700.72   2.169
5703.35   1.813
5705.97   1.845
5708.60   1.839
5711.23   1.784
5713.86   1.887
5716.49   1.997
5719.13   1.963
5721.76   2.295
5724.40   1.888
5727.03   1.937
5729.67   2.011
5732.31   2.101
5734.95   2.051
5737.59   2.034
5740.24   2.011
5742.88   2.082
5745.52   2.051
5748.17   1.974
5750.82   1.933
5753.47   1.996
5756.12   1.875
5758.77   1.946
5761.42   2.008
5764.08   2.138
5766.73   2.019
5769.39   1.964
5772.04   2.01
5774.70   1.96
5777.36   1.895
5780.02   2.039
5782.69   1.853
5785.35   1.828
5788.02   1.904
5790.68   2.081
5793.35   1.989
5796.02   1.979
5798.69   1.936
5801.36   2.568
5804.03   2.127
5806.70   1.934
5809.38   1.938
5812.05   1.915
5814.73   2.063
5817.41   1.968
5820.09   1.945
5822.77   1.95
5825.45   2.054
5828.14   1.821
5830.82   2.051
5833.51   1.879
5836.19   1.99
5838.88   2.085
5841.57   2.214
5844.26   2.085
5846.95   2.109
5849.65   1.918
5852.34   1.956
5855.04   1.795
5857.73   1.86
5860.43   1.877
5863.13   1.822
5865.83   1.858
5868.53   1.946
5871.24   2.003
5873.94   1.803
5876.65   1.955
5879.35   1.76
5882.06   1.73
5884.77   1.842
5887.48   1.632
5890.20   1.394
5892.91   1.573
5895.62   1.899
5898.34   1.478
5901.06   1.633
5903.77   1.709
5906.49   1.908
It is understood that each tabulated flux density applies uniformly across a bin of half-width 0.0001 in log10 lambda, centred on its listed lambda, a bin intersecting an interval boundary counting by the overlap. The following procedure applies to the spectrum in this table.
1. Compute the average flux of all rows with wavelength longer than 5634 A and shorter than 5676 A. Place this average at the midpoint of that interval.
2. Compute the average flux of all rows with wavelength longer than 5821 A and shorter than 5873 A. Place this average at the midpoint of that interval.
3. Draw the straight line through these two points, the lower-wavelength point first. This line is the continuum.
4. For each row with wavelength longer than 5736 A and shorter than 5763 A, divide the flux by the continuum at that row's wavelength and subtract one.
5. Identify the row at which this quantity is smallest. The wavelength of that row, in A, 5756.12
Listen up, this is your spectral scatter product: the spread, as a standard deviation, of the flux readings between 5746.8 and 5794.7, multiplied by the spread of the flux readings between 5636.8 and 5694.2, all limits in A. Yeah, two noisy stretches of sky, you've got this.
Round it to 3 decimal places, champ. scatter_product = 0.008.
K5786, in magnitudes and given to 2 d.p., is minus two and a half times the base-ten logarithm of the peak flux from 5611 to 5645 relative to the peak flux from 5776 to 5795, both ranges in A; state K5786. -0.30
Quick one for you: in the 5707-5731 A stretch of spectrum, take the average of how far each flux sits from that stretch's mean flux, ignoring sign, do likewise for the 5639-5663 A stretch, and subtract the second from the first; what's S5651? 0.01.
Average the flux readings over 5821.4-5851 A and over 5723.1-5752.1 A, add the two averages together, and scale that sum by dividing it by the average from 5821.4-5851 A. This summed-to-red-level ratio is 2.00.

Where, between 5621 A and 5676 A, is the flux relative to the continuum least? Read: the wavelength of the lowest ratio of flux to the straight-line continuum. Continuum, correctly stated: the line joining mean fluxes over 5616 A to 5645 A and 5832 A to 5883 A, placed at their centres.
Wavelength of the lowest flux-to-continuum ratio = 5643.26 A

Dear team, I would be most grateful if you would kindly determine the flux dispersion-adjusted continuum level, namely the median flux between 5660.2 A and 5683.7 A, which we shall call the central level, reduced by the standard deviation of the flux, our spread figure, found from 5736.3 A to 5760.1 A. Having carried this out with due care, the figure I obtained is 1.90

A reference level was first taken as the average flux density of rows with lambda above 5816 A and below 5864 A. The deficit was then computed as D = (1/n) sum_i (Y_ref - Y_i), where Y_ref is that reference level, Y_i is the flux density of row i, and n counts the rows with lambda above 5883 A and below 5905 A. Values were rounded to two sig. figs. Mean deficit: 0.32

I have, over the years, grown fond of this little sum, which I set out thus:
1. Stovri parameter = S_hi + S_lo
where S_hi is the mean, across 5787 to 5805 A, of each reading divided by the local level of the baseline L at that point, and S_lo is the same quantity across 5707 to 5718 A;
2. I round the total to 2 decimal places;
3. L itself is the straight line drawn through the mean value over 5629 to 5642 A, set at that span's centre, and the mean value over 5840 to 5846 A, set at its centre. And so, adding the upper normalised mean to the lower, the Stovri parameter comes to 1.83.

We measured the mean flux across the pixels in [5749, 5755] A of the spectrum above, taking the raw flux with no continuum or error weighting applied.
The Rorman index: 1.96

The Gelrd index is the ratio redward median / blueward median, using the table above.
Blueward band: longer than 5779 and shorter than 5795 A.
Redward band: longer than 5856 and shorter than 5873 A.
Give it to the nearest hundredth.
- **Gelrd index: 0.96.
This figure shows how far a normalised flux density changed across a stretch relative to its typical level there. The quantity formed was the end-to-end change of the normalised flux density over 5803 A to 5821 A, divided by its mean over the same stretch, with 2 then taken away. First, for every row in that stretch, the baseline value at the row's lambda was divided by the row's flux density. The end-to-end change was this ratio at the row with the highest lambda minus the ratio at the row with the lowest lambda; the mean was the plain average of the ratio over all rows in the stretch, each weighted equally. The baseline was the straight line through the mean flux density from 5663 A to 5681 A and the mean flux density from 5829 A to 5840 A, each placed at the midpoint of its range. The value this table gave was -1.91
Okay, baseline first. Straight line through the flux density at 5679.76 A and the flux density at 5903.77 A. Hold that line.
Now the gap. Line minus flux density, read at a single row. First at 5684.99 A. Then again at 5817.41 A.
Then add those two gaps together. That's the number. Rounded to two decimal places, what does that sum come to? 0.04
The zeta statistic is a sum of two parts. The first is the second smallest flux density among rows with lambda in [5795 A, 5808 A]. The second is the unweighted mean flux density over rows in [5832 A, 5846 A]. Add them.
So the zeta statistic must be 3.99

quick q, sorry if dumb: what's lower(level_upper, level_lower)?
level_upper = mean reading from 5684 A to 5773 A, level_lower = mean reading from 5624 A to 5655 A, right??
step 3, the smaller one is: 1.97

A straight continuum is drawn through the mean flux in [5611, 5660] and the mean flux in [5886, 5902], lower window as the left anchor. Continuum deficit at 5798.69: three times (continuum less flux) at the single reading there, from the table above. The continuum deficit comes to -0.58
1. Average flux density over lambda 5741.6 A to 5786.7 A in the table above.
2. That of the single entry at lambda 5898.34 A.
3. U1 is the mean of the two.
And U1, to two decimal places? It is 1.73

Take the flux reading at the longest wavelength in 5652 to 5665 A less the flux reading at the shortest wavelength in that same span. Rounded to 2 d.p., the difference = 0.30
